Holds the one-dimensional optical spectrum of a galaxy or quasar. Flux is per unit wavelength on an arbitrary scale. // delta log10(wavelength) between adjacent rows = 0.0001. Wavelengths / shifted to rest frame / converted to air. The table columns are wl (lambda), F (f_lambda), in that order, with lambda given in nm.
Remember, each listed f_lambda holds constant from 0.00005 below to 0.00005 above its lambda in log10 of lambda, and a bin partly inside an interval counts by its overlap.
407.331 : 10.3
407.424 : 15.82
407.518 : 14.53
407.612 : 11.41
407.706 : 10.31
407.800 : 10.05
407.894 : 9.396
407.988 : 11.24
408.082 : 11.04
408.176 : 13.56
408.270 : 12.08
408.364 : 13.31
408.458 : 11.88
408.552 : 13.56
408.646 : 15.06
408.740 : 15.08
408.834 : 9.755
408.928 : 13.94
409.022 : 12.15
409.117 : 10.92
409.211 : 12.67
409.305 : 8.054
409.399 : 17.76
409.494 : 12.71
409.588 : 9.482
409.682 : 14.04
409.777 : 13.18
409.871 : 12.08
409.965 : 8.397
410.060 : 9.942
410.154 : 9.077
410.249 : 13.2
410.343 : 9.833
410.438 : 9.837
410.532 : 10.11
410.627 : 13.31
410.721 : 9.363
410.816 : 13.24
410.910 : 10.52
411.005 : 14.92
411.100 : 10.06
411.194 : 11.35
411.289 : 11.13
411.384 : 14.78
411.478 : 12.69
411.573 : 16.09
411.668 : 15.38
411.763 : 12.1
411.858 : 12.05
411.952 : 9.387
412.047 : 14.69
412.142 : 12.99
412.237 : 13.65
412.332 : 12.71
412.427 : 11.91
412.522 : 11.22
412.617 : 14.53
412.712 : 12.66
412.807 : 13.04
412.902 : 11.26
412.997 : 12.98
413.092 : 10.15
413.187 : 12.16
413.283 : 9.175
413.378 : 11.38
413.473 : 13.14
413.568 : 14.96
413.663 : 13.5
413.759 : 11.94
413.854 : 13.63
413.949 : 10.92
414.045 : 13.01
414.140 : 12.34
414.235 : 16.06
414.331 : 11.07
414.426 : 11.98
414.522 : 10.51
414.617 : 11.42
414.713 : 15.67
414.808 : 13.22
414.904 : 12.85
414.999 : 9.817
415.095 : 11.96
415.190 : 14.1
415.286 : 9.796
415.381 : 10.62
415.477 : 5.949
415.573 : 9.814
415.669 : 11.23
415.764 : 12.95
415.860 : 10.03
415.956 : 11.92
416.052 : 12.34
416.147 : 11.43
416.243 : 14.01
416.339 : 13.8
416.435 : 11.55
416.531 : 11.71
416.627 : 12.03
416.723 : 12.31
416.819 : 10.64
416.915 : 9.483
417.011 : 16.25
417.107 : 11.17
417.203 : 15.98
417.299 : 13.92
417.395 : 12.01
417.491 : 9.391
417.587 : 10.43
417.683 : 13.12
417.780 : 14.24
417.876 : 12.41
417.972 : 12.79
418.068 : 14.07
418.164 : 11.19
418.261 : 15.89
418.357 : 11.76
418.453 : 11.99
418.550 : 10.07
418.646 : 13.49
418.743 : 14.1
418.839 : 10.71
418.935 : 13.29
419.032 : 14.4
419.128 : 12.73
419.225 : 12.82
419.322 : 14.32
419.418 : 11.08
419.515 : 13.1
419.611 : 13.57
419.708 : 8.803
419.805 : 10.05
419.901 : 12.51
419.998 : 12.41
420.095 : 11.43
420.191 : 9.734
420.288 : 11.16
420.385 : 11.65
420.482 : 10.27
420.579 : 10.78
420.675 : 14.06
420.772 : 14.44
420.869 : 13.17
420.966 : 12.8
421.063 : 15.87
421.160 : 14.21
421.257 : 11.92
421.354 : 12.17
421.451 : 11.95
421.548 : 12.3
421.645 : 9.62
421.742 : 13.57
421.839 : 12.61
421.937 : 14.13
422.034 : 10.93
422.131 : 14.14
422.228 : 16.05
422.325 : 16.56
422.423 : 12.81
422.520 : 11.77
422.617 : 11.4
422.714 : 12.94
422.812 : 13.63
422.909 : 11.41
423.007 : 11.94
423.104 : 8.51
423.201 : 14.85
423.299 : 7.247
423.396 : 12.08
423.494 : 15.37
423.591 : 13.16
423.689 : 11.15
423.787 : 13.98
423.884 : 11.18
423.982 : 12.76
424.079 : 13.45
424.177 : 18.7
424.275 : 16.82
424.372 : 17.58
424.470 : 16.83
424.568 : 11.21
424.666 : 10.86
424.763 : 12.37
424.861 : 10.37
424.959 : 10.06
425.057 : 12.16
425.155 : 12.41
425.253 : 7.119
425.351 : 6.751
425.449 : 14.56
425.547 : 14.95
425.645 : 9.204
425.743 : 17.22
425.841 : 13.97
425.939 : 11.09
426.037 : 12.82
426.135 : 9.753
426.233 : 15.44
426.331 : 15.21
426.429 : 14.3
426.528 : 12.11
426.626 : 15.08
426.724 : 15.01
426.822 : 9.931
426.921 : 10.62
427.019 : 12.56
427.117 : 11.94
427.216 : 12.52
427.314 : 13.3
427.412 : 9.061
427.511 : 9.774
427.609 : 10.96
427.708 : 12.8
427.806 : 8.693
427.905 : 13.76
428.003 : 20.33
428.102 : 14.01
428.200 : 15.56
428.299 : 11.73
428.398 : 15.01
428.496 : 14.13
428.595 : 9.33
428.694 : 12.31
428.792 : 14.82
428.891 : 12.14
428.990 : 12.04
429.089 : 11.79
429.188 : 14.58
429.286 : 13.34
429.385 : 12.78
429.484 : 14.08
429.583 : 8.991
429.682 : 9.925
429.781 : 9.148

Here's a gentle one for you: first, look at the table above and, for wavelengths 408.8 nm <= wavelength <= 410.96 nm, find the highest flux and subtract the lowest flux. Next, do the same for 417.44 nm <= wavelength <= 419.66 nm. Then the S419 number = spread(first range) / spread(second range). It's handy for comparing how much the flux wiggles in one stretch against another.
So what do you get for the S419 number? 1.49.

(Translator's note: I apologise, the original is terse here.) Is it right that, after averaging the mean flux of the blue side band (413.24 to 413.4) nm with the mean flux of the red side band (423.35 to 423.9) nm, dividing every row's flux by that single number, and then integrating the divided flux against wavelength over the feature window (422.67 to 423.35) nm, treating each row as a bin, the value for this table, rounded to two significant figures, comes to 0.68 nm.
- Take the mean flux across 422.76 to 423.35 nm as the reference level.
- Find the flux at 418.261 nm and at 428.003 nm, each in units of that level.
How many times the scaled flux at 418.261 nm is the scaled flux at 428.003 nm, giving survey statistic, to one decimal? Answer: 1.3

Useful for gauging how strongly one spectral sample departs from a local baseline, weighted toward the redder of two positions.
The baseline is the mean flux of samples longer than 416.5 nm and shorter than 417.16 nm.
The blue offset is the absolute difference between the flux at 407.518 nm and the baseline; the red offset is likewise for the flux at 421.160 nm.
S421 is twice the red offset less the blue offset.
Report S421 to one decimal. 1.9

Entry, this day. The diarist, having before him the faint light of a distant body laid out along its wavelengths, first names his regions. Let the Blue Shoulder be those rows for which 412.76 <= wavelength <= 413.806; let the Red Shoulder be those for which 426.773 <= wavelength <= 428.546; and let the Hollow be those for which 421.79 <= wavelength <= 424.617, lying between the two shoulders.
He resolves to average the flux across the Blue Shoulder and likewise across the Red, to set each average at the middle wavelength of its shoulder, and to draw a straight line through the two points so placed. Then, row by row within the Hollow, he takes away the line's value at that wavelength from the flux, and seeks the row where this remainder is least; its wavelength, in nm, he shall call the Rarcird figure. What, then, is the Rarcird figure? 423.299 nm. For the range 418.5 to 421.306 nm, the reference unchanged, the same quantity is 419.708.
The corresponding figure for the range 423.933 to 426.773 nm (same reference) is 425.351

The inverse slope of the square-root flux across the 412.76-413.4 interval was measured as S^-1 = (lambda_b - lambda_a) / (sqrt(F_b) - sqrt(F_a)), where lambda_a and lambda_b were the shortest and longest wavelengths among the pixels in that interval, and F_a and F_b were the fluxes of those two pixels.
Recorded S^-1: -2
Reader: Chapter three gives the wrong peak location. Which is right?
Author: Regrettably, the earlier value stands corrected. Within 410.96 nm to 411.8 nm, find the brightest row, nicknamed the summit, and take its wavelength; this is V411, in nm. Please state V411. 411.573 nm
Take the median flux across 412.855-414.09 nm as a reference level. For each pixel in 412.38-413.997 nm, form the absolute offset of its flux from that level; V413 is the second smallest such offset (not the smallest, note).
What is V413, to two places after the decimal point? 0.22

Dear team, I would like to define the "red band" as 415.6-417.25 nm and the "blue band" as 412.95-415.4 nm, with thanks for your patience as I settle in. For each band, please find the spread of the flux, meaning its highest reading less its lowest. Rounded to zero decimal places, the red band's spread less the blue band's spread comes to 0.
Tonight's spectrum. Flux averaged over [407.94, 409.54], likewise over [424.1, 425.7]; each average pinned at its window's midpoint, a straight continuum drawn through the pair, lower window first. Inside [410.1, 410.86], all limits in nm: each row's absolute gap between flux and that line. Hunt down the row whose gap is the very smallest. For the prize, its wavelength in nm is 410.249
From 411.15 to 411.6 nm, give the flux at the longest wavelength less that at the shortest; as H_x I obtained 5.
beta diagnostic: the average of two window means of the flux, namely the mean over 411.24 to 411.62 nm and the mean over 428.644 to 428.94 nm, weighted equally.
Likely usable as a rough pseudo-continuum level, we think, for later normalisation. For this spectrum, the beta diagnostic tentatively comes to 13.4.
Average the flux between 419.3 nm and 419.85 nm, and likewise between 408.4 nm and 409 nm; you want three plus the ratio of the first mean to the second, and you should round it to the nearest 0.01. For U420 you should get 3.89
